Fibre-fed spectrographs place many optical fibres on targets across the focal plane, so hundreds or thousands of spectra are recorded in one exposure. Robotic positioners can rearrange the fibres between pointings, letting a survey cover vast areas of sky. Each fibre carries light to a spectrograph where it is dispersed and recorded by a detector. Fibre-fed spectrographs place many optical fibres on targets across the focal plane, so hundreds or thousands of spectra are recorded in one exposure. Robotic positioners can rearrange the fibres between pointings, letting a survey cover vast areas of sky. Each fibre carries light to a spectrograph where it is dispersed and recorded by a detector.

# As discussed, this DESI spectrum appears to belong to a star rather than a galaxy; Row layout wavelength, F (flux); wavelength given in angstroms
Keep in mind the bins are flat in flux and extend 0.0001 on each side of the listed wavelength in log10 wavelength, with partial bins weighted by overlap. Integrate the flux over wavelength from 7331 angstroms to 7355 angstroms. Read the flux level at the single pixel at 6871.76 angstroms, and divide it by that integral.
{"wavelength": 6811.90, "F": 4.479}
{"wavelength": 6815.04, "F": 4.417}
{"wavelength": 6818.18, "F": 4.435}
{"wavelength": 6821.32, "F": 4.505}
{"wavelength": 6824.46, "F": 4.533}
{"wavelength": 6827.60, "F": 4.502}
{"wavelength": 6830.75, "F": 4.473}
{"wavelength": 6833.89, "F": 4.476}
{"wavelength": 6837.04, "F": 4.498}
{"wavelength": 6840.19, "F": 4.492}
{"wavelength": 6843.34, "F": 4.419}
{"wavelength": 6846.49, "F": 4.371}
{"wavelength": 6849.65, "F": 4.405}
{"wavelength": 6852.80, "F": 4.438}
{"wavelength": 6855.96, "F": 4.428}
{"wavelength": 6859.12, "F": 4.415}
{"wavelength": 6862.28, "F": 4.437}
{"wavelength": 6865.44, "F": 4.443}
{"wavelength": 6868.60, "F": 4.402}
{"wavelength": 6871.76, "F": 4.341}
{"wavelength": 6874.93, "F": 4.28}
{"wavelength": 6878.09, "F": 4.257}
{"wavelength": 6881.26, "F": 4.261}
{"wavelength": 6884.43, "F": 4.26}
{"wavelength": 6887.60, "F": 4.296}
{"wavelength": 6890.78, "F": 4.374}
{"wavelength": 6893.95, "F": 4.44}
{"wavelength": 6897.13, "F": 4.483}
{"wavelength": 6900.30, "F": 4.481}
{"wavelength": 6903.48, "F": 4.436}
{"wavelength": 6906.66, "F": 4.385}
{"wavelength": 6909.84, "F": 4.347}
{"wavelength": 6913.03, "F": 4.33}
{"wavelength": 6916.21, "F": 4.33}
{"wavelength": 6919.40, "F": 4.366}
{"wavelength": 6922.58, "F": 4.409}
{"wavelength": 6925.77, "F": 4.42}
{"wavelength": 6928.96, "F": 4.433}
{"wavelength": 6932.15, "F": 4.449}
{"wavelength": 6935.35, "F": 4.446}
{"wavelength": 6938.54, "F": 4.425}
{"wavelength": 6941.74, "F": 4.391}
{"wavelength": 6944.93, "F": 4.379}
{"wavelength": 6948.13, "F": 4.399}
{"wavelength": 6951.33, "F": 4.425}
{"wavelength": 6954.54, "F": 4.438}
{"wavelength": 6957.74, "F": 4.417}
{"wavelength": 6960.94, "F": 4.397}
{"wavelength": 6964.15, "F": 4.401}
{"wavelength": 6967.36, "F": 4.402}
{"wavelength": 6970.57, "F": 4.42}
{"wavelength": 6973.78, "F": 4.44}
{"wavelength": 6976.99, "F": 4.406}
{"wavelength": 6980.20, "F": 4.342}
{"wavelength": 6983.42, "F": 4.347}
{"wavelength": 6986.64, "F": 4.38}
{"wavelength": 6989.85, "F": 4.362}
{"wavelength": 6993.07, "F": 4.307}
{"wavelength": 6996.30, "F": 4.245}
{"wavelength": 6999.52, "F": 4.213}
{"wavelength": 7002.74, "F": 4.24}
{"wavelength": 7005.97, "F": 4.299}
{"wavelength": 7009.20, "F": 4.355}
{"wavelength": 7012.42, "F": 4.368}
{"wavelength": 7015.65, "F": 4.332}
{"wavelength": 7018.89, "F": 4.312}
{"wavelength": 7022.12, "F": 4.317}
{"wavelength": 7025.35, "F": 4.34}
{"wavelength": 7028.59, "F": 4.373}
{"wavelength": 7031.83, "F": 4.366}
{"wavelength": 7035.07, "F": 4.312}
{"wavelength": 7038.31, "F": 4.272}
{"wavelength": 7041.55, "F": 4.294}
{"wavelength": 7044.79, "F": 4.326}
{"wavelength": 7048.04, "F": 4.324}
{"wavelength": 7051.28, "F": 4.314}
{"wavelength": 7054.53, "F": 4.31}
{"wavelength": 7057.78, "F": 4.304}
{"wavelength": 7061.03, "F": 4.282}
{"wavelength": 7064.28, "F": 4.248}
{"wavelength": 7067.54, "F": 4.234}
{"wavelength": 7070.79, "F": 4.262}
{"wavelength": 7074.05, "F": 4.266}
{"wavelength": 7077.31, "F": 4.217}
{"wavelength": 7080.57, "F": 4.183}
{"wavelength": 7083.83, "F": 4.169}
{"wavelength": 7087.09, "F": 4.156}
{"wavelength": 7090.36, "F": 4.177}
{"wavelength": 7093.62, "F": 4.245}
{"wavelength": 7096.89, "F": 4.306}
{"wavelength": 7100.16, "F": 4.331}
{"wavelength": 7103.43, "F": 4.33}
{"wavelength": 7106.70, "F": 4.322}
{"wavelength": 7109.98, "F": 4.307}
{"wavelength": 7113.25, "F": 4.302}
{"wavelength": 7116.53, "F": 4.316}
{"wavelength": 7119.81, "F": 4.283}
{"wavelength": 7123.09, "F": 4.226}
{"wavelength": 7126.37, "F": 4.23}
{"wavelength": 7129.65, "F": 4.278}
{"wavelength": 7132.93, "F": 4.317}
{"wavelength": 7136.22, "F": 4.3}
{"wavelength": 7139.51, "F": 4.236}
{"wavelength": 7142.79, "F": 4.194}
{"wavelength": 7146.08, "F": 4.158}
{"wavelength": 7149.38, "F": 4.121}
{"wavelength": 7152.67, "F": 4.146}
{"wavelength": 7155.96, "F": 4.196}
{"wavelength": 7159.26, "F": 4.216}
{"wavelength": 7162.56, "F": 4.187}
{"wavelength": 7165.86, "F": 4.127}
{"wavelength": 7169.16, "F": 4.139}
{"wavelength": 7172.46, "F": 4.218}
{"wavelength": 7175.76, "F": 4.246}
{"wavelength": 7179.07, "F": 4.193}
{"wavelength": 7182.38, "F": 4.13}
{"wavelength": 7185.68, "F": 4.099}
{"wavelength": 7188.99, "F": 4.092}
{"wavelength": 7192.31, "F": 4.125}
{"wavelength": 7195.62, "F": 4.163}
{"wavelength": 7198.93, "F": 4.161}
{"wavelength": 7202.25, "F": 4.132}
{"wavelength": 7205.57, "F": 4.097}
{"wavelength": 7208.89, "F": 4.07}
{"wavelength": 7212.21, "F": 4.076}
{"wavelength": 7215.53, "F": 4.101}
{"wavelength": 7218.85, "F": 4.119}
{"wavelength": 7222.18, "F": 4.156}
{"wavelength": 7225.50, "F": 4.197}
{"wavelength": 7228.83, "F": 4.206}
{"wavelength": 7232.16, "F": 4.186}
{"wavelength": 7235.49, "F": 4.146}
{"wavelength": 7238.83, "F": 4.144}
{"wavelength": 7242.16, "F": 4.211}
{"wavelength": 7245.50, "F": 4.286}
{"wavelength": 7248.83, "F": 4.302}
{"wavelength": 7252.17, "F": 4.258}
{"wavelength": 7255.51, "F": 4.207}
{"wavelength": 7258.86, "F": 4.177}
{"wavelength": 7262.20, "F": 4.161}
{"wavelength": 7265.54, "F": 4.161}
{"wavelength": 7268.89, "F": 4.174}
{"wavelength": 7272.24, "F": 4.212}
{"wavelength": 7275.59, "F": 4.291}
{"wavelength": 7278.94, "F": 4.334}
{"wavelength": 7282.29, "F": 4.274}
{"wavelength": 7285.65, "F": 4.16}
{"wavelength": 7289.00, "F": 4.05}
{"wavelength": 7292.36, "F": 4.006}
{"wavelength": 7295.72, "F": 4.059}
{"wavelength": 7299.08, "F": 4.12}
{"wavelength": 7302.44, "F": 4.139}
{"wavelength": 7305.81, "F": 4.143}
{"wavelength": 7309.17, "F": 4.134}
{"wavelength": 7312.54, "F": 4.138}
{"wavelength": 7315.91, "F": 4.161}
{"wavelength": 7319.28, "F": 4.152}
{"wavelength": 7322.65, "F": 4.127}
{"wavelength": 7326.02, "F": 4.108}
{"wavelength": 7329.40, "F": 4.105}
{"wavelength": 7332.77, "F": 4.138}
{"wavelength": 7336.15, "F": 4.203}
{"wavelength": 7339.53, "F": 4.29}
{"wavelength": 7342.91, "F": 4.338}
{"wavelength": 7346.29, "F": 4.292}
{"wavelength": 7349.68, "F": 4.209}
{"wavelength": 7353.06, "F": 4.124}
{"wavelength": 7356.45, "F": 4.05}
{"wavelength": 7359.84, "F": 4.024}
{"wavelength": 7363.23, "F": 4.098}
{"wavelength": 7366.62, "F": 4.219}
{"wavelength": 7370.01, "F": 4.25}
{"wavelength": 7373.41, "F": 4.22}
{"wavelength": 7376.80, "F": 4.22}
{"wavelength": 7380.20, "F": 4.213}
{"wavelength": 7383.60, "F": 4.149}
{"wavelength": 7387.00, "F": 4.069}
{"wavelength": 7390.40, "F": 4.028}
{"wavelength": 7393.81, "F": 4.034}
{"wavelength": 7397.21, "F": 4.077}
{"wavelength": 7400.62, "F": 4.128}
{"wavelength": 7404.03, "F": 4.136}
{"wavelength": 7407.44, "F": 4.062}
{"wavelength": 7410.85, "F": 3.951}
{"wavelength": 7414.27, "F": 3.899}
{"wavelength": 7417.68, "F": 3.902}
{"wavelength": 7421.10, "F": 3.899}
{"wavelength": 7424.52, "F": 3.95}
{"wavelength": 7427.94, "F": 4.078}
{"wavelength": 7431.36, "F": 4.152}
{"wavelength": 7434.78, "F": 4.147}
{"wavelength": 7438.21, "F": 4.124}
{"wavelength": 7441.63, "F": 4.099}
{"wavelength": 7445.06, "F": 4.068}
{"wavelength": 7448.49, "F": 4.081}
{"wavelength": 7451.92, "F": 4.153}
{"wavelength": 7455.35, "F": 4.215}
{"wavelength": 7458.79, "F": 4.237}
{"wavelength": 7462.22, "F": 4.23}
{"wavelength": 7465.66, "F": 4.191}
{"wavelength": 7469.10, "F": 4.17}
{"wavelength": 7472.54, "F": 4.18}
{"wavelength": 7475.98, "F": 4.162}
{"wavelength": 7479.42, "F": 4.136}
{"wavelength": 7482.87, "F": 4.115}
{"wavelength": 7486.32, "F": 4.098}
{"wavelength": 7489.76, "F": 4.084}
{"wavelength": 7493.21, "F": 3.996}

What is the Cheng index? 0.043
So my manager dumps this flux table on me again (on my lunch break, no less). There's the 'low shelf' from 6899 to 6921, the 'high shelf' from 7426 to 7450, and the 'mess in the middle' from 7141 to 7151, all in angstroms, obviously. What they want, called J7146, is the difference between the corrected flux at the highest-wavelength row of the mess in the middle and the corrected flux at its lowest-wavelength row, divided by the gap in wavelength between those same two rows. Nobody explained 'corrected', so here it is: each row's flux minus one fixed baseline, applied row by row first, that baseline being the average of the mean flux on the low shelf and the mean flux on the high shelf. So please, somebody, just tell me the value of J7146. -0.011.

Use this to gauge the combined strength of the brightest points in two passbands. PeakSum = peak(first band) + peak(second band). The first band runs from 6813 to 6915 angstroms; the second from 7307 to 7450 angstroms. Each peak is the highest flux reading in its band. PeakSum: 8.87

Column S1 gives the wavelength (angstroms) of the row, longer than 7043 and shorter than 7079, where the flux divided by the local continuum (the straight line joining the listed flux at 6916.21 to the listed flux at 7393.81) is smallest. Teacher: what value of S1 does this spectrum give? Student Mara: 7077.31 angstroms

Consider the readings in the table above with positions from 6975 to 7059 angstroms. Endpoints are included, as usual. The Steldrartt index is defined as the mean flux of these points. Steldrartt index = 4.32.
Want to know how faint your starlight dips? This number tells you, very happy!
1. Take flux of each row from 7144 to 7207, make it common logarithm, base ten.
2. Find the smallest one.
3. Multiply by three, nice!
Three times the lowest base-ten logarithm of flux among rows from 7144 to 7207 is 1.84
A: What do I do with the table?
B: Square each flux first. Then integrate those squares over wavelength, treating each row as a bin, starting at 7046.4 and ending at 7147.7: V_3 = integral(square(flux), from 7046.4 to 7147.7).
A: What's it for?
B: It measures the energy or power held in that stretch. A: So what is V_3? 1841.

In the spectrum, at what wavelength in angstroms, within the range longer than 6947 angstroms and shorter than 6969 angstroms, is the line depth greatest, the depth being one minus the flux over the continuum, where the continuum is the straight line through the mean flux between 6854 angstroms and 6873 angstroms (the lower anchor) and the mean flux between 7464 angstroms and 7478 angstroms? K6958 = 6948.13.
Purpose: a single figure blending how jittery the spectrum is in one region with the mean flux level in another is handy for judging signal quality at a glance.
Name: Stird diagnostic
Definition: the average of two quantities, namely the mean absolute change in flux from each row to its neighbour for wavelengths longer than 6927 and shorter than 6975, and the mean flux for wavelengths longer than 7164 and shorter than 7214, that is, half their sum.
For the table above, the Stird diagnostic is 2.08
